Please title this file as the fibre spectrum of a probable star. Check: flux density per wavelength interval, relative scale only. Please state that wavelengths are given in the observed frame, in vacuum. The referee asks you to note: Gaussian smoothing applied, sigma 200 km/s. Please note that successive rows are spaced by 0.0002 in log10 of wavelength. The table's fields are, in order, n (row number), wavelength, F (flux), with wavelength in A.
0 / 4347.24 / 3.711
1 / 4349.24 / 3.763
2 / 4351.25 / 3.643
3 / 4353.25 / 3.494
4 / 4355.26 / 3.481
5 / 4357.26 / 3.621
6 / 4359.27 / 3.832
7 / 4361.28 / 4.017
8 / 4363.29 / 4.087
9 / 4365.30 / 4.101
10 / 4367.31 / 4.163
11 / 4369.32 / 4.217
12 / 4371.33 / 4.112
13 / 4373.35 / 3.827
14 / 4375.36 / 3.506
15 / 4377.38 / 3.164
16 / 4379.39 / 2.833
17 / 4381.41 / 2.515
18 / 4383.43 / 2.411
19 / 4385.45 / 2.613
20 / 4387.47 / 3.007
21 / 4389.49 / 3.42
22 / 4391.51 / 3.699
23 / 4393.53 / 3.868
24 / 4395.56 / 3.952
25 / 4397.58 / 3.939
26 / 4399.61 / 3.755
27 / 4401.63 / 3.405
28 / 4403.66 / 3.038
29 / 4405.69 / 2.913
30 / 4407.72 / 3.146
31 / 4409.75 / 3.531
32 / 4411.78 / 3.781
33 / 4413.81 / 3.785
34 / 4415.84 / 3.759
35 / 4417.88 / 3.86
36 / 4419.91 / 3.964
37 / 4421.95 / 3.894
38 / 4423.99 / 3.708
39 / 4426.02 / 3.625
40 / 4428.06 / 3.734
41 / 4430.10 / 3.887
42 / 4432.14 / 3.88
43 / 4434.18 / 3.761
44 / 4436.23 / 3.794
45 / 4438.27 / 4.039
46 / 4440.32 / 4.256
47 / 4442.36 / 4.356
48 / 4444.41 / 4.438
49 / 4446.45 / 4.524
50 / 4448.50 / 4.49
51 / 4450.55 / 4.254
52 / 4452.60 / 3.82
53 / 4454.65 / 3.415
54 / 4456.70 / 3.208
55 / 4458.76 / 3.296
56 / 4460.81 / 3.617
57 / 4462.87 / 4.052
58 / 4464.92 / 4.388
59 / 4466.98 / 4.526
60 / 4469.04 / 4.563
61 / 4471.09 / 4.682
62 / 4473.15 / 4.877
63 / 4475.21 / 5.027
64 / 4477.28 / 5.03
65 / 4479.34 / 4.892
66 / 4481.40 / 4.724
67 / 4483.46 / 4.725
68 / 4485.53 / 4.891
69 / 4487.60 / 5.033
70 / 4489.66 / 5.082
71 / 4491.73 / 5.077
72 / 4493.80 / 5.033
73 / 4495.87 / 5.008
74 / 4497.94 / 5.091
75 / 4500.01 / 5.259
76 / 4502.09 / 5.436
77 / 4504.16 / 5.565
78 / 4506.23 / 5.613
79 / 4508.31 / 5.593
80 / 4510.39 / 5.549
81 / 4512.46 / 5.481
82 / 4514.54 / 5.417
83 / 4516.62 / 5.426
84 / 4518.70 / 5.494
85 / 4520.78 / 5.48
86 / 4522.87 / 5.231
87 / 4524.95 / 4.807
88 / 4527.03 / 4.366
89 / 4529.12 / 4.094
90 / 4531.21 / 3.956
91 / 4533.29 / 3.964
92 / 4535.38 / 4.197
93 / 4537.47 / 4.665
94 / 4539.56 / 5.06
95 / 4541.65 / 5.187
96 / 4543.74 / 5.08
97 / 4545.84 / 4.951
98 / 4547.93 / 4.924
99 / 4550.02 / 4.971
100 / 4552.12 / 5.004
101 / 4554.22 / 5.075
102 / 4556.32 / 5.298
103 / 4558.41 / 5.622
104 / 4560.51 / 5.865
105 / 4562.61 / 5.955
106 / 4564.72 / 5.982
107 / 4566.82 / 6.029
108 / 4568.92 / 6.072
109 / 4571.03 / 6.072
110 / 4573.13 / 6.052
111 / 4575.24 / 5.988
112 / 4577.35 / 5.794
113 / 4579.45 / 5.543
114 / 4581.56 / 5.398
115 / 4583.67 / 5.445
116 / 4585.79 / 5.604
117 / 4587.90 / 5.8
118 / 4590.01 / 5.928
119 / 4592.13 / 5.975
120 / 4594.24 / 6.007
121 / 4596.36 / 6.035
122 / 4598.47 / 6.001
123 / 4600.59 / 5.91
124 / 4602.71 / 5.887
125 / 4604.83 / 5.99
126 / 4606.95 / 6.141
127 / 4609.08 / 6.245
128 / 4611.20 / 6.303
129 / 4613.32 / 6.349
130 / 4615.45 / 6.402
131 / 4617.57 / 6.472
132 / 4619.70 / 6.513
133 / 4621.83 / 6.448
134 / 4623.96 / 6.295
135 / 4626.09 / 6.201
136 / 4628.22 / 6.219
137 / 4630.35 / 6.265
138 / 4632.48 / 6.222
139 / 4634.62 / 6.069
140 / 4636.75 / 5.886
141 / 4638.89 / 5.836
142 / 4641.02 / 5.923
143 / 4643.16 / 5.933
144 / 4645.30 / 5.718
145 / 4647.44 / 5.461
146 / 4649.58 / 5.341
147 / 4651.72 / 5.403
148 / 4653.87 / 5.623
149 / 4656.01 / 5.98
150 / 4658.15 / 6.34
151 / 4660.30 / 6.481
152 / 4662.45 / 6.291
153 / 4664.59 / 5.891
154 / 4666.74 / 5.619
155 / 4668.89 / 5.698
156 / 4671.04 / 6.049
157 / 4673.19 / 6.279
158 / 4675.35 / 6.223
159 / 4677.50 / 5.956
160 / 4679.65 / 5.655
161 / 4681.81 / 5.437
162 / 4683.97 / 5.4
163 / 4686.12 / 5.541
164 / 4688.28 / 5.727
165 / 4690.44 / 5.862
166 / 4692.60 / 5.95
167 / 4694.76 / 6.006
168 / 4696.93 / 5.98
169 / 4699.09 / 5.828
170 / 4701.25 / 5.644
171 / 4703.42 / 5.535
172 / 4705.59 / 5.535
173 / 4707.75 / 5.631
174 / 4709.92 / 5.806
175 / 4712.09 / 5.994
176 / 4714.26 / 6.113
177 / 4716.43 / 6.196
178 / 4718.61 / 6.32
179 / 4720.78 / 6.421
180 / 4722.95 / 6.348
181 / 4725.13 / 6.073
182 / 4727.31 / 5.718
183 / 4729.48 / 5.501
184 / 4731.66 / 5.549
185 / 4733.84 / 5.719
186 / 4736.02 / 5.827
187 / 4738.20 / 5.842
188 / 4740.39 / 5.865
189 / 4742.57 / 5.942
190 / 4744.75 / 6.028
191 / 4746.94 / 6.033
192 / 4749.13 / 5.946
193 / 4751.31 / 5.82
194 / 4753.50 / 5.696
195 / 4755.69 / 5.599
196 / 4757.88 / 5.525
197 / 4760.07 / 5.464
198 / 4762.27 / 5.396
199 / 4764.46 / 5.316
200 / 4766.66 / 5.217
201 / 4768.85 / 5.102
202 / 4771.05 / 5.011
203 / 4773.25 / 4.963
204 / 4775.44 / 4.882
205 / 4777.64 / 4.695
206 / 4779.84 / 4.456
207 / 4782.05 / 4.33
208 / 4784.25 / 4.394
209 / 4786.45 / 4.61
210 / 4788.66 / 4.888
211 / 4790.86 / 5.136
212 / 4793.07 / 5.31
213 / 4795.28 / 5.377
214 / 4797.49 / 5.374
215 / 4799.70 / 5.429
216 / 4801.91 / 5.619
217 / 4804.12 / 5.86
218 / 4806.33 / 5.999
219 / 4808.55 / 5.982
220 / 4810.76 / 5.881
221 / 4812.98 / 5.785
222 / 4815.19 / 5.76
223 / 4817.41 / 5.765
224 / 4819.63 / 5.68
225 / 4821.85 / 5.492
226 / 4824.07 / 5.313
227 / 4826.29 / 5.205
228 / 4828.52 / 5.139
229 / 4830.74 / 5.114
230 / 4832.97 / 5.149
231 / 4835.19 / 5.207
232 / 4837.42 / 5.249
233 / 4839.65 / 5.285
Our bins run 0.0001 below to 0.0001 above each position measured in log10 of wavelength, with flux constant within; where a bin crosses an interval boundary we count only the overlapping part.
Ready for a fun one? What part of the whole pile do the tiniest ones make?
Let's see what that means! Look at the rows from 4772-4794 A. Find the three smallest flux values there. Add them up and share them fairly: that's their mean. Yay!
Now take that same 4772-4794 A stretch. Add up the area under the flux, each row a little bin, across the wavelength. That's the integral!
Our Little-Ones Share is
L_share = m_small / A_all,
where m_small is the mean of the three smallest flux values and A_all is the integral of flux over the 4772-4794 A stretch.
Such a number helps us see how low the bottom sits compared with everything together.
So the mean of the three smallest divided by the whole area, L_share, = 0.042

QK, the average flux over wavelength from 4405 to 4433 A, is 3.68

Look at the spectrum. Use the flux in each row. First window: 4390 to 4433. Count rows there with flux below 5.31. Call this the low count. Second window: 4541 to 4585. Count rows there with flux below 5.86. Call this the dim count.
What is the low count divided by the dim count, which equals 1.6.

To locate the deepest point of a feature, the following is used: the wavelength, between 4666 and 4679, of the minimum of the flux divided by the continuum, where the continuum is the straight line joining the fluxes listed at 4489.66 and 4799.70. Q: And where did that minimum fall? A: 4666.74 A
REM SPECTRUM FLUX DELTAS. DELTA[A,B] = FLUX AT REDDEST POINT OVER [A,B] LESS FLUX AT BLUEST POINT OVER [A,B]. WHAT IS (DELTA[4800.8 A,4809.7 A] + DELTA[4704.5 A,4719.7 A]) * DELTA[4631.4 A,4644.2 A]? -0.3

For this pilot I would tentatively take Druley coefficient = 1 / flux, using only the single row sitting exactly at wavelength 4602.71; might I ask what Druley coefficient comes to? 0.170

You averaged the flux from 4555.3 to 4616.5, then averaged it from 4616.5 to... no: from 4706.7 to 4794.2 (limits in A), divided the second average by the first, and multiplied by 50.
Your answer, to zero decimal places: 47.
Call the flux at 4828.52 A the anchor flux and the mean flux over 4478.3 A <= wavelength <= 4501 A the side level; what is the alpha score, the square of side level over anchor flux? 0.94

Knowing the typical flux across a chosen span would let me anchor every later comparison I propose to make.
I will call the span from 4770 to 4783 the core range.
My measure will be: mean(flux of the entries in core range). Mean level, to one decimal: 4.7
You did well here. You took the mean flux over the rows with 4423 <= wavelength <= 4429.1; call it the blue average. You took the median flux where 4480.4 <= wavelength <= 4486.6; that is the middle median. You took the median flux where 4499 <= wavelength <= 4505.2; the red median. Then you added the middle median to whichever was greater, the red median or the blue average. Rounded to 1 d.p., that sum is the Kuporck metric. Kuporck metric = 10.2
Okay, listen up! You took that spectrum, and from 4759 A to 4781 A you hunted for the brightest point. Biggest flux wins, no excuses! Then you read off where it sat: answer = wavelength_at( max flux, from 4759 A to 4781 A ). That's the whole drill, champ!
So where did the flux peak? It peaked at 4760.07 A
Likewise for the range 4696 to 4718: 4716.43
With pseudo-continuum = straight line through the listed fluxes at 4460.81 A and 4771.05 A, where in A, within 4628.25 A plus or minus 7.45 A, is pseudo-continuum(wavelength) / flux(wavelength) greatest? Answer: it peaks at 4634.62 A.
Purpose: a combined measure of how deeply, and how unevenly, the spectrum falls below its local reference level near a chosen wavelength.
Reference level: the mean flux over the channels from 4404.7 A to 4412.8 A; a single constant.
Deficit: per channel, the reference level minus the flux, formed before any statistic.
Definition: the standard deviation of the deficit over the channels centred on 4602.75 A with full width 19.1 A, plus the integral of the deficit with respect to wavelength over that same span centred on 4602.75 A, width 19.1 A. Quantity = -51.7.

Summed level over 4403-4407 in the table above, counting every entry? 6.0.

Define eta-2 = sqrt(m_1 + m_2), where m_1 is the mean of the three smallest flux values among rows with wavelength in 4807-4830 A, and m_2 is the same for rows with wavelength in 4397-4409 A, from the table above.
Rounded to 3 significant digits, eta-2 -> 2.87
